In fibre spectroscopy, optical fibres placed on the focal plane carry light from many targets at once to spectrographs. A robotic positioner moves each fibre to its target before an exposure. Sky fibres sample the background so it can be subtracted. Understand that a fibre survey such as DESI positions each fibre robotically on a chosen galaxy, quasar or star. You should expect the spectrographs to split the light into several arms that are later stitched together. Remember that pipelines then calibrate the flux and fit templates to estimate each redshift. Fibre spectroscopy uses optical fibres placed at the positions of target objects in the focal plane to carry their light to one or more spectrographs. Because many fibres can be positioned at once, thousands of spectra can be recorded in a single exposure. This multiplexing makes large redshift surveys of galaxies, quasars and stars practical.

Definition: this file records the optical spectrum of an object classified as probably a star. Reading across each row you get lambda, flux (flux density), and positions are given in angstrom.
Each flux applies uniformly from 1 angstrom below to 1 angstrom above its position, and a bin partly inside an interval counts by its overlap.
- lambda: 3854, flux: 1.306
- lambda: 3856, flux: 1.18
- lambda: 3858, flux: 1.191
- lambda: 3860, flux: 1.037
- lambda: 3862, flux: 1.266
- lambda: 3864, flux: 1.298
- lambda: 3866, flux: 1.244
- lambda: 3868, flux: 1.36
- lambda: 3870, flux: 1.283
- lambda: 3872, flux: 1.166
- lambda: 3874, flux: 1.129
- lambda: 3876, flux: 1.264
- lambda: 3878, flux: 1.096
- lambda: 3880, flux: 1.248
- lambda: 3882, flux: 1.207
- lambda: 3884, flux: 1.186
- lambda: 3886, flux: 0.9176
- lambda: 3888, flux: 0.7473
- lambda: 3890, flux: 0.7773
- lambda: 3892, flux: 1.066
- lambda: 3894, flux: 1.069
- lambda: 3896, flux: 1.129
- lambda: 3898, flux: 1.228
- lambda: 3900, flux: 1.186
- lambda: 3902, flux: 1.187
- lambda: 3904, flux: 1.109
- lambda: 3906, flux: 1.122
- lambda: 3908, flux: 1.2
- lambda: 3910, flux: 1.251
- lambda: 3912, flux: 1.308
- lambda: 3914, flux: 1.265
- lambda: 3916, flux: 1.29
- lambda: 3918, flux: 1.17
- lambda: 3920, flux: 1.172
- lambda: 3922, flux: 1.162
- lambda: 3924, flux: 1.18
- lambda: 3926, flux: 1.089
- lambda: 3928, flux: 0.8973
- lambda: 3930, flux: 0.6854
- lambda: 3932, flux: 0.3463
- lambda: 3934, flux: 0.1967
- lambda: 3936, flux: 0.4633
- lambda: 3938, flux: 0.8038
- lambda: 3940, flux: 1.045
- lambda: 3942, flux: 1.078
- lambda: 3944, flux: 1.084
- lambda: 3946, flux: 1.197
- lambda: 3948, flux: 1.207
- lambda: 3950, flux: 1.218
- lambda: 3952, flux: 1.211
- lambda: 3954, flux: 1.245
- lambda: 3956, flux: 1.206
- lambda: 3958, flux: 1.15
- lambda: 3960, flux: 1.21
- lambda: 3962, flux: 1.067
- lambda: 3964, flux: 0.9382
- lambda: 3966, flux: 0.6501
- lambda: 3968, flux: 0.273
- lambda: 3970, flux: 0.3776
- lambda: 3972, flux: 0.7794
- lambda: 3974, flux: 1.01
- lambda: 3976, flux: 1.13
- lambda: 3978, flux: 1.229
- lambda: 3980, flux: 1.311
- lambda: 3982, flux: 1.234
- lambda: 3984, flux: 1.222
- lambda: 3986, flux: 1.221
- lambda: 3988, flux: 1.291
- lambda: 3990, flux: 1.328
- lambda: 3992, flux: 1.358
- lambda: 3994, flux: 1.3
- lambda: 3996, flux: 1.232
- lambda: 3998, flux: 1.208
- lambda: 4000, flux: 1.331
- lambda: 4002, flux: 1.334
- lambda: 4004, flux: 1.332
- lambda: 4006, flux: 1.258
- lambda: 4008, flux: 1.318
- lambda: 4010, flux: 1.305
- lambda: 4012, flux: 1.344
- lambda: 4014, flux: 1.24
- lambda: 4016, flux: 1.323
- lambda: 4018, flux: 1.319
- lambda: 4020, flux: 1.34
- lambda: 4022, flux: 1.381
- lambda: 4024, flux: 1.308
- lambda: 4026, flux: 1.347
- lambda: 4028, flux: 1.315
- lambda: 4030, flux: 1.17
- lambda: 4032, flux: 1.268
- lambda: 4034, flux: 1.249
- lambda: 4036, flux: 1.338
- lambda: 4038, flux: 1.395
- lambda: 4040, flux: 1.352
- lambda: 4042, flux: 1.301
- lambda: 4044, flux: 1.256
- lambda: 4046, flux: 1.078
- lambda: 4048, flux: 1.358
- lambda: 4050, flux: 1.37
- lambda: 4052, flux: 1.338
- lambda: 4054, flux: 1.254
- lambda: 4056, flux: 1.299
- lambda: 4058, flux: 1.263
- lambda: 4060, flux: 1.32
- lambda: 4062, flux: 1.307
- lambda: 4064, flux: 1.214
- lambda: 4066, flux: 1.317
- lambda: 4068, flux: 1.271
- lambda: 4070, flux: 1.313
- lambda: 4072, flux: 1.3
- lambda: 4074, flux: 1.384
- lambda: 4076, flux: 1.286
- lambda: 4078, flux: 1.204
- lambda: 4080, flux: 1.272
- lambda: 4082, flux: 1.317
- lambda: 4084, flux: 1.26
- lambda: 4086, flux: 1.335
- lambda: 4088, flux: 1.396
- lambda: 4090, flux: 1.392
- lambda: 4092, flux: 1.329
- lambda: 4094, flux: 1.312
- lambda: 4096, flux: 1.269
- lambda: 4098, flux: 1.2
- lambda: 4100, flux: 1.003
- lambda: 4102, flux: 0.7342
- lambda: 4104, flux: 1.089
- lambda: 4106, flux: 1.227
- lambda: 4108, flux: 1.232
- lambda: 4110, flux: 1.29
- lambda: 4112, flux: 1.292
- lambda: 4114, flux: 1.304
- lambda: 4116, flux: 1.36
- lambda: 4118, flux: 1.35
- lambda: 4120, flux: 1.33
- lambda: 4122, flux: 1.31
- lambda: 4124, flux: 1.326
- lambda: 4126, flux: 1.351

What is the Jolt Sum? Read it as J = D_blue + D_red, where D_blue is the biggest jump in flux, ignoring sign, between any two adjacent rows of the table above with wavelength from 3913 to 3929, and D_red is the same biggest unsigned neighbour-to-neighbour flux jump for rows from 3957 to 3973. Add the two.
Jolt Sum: 0.59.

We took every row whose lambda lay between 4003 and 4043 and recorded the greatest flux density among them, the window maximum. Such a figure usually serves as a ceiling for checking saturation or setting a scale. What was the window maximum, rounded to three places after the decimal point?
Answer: 1.395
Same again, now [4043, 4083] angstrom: 1.384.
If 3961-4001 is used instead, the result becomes 1.358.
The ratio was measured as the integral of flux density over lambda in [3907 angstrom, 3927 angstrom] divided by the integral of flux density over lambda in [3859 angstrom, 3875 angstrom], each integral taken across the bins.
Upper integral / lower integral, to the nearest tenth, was 1.2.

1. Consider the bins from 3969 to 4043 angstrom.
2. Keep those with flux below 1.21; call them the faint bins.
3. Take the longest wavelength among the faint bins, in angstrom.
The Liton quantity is 4030 angstrom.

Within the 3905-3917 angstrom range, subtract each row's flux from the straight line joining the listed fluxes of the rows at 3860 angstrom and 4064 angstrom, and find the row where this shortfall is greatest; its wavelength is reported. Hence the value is 3906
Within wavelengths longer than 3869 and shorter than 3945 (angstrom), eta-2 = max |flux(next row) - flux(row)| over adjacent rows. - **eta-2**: 0.34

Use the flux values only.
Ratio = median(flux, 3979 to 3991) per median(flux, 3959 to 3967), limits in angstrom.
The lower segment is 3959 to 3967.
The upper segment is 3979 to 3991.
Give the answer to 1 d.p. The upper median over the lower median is 1.3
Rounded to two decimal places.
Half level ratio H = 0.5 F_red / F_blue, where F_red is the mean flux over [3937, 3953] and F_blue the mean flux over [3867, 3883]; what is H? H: 0.45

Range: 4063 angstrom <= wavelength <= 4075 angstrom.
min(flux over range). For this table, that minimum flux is 1.214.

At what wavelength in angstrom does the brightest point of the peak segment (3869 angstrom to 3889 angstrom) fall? 3870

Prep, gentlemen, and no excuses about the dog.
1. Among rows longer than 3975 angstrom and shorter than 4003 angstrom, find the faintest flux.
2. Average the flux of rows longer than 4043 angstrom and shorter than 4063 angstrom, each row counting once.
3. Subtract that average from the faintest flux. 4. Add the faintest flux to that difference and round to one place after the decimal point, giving 1.0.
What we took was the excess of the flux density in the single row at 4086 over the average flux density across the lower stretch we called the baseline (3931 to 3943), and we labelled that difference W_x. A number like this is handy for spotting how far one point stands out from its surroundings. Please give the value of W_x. 0.68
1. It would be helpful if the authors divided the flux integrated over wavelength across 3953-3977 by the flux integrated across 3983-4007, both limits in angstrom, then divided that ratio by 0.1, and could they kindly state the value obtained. 7.2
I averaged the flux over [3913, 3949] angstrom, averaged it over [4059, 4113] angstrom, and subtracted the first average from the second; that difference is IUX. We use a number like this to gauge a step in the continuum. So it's 0.29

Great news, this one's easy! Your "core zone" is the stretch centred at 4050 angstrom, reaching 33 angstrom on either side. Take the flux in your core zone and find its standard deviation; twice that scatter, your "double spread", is 0.13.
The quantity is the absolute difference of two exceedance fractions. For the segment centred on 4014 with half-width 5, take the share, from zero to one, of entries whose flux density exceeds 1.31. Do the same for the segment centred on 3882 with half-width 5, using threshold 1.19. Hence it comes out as 0.2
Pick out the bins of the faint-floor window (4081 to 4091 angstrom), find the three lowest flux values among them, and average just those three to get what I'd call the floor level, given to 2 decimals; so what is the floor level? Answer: 1.30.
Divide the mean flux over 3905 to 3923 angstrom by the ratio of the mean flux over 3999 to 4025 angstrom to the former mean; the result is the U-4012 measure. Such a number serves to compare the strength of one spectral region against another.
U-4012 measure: 1.12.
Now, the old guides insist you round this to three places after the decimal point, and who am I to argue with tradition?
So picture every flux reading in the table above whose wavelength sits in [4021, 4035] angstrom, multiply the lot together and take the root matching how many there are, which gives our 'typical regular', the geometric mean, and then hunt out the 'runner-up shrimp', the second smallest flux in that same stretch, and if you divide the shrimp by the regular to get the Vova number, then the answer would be 0.969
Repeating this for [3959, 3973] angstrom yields 0.560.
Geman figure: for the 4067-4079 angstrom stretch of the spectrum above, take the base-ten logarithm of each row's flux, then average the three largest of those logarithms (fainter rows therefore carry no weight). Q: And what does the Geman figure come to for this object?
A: 0.124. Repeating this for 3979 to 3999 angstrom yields 0.125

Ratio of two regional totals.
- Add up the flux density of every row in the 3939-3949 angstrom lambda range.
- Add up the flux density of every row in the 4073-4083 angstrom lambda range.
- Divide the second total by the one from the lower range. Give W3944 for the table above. 1.2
